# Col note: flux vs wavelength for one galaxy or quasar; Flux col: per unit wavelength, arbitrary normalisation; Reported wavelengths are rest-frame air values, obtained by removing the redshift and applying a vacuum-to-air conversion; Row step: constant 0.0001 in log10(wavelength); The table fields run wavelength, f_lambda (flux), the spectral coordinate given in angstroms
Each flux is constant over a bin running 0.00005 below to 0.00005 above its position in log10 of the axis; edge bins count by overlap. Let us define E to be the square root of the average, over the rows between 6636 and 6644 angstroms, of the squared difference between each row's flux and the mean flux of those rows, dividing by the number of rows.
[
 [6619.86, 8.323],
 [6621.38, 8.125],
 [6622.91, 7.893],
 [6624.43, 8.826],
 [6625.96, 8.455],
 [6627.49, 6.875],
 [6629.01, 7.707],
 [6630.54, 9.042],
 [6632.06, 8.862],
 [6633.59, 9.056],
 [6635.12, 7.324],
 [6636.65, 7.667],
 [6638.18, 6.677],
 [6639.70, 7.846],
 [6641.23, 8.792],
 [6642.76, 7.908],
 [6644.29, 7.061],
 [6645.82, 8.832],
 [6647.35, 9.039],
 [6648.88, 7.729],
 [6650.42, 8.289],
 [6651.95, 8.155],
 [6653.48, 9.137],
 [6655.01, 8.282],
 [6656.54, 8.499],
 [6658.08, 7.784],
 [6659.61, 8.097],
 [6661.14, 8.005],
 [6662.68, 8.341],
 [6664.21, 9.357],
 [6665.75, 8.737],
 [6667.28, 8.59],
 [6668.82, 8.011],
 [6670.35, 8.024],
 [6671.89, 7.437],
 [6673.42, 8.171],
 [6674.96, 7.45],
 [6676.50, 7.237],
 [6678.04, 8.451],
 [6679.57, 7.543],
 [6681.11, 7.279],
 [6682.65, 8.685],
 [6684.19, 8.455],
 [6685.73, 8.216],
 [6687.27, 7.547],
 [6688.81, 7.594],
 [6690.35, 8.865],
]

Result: 0.67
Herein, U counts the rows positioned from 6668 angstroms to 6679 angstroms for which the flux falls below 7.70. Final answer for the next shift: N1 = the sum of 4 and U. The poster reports 7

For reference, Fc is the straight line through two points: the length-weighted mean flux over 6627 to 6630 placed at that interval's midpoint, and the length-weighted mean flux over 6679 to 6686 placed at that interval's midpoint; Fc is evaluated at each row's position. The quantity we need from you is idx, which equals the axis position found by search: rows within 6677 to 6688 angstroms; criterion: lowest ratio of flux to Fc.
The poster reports 6681.11 angstroms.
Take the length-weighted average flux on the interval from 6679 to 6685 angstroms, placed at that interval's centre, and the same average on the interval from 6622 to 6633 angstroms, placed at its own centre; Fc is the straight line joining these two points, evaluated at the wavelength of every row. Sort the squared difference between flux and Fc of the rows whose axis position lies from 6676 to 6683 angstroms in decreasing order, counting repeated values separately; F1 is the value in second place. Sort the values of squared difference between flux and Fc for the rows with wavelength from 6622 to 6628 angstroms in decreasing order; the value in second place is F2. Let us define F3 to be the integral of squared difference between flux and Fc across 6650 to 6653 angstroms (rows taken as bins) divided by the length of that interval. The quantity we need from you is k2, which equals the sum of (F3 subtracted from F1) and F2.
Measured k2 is 0.7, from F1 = 0.53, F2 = 0.32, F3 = 0.11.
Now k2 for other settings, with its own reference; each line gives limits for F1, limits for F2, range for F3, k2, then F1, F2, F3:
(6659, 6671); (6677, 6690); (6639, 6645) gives 0.5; 0.44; 0.47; 0.44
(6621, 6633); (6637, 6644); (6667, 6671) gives 0.9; 0.65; 0.37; 0.07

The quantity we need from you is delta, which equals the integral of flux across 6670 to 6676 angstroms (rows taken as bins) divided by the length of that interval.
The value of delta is 7.7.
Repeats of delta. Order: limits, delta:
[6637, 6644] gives 7.8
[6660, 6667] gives 8.6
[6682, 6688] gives 8.2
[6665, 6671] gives 8.4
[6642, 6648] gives 8.2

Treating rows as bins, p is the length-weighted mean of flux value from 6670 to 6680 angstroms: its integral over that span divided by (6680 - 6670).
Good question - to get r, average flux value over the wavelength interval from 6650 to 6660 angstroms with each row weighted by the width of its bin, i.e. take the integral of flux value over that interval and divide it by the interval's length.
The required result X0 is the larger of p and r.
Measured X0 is 8.33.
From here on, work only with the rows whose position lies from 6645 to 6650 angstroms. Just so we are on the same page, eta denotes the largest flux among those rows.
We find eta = 9.039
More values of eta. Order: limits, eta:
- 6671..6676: 8.171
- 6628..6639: 9.056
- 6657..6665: 9.357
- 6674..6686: 8.685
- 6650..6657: 9.137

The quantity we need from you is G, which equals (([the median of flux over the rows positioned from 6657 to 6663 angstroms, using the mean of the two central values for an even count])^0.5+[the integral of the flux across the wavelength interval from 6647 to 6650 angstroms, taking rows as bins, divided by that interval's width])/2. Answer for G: 5.55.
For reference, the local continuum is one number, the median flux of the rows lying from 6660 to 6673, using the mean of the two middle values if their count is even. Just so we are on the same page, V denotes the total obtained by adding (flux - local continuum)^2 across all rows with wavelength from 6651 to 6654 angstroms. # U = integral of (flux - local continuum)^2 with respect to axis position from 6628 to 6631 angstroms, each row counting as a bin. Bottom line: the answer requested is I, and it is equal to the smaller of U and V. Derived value 0.91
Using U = 1.7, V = 0.91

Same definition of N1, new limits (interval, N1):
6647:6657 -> 4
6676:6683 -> 7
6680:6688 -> 6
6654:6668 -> 4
